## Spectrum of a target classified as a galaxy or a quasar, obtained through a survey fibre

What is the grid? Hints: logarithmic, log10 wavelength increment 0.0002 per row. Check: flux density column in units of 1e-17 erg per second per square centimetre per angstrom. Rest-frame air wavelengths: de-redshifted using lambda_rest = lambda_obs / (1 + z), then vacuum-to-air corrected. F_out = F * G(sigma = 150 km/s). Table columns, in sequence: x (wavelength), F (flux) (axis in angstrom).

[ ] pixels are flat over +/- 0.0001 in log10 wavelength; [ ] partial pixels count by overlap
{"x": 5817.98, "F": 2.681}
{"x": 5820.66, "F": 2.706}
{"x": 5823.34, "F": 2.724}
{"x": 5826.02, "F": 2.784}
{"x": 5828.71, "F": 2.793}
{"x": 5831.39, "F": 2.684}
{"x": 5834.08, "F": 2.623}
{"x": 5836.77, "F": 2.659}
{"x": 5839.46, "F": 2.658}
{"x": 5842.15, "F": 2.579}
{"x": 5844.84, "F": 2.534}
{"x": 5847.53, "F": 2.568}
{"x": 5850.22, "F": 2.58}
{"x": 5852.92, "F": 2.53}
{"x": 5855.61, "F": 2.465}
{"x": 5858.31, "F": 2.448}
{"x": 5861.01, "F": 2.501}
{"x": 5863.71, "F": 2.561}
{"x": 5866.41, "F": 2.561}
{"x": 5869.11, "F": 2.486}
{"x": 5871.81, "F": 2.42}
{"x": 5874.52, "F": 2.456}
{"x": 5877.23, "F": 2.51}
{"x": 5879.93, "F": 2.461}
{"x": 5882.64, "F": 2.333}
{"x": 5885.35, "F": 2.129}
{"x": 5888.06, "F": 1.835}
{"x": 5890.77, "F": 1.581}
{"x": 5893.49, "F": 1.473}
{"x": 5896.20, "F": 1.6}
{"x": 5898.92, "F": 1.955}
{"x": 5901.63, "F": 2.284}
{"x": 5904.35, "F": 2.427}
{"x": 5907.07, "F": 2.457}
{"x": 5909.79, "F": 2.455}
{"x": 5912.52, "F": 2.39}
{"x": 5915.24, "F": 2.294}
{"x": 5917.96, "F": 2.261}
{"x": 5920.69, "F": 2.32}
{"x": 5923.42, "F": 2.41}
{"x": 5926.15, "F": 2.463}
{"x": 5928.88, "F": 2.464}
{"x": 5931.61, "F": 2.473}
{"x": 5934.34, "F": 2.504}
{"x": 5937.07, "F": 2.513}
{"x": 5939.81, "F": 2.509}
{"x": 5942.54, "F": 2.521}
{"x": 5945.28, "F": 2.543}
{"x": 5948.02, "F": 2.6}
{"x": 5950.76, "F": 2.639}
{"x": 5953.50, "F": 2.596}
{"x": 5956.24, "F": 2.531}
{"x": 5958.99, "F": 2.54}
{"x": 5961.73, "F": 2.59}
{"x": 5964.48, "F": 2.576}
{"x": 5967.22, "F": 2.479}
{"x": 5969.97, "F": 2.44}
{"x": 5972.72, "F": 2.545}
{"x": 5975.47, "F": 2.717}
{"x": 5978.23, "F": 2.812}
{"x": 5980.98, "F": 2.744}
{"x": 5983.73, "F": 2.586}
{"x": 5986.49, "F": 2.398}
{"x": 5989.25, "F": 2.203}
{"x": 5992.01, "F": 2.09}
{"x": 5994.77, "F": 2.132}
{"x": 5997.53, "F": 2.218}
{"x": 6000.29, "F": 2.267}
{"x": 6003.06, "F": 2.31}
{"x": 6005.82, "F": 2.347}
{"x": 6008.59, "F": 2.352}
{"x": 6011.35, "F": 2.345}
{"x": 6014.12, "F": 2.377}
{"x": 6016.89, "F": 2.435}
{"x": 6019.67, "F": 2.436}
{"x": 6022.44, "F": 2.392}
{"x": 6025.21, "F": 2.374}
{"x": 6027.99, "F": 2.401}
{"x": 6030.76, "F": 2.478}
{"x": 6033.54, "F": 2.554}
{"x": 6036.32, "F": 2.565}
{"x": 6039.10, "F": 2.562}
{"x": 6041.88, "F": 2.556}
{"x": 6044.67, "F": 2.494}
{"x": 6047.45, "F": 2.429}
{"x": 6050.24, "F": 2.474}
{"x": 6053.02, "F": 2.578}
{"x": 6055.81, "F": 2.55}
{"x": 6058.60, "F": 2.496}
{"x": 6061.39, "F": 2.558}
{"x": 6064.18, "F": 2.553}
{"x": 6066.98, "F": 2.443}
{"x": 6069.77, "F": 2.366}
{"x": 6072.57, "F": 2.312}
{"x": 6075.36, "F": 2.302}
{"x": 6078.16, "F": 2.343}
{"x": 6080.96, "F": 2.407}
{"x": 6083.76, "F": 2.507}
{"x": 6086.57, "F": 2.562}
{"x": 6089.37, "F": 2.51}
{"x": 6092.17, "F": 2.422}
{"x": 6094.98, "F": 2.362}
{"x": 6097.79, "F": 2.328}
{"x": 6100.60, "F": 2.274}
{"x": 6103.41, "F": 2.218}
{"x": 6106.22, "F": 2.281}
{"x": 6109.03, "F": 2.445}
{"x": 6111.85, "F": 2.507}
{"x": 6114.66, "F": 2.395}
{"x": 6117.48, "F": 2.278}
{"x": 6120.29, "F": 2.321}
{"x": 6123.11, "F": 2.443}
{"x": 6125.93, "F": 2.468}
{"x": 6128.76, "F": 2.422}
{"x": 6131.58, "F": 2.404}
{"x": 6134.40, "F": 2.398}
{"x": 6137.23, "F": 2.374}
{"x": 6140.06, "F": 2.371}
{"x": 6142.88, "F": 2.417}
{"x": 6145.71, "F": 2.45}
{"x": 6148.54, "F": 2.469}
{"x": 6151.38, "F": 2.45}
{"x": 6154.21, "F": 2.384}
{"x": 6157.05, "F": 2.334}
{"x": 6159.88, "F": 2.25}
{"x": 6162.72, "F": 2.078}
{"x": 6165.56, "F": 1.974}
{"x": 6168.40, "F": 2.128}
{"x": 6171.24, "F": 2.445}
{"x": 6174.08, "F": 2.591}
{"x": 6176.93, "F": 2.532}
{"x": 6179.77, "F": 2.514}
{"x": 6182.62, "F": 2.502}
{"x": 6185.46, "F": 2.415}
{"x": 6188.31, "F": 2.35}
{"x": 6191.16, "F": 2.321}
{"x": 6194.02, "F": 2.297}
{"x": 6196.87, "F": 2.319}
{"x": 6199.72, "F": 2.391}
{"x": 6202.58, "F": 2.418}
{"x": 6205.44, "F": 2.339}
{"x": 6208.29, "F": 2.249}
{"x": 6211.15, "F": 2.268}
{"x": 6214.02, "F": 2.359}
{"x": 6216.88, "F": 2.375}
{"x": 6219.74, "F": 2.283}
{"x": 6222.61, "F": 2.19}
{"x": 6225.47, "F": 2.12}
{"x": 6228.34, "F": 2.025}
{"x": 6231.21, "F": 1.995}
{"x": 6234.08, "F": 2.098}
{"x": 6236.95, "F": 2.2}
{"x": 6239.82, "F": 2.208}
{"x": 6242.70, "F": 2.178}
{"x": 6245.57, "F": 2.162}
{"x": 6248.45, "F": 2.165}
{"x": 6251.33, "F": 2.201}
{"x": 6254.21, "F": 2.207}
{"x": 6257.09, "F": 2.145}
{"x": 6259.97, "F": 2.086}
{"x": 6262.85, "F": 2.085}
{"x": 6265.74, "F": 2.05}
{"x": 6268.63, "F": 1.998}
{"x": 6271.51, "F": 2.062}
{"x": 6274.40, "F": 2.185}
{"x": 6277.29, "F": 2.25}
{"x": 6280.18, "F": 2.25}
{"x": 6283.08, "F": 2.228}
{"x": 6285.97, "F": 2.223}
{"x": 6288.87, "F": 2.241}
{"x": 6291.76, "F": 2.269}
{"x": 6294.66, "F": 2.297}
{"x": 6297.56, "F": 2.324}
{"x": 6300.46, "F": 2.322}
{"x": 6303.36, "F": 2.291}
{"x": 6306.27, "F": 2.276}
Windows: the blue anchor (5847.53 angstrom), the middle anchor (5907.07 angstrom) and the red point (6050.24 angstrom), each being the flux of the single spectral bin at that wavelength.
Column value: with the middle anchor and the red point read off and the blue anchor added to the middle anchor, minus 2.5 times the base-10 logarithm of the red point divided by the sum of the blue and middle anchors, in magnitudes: 0.77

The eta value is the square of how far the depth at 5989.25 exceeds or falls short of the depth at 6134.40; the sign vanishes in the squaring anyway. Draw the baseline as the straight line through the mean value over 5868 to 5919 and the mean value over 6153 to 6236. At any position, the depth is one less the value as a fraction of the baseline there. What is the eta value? 0.0043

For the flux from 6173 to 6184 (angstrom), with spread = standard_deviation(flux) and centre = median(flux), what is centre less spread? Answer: 2.5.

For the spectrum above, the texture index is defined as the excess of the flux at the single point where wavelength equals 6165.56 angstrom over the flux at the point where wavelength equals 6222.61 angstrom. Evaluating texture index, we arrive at -0.22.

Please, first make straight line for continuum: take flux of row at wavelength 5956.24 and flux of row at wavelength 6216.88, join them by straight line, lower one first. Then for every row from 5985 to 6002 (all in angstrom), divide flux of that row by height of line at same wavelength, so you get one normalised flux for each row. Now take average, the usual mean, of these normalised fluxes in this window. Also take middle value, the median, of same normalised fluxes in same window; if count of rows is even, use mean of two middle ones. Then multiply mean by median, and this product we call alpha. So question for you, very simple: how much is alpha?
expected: 0.78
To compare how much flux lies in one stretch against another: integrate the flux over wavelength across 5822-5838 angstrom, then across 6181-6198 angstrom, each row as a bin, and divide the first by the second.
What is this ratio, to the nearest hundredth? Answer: 1.08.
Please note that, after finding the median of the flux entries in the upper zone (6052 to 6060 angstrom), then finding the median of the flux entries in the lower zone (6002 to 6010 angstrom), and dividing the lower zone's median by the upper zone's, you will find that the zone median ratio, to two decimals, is 0.92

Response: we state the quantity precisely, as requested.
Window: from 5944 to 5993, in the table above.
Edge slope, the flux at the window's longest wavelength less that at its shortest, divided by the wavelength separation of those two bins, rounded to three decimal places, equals -0.010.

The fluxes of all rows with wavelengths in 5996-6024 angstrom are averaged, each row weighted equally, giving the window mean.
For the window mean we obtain 2.3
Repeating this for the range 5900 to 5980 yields 2.5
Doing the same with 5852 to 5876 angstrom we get 2.5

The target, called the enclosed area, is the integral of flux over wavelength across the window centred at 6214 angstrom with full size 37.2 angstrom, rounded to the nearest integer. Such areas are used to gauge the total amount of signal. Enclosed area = 84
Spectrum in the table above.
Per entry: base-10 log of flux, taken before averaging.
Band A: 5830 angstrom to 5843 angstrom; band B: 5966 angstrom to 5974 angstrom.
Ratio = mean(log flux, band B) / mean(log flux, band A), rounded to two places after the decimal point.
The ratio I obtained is 0.94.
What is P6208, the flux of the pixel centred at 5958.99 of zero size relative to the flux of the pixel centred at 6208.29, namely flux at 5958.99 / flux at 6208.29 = 1.13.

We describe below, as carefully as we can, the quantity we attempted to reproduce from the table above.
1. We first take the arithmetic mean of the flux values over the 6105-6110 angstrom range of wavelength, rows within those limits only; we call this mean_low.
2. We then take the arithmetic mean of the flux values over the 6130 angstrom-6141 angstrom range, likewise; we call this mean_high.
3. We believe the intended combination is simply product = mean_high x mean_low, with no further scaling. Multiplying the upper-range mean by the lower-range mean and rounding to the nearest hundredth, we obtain 5.64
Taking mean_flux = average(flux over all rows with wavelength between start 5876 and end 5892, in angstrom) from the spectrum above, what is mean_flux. 2.14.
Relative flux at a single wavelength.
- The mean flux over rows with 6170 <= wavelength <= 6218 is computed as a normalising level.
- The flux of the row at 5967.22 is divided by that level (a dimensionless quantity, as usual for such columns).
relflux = 1.04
